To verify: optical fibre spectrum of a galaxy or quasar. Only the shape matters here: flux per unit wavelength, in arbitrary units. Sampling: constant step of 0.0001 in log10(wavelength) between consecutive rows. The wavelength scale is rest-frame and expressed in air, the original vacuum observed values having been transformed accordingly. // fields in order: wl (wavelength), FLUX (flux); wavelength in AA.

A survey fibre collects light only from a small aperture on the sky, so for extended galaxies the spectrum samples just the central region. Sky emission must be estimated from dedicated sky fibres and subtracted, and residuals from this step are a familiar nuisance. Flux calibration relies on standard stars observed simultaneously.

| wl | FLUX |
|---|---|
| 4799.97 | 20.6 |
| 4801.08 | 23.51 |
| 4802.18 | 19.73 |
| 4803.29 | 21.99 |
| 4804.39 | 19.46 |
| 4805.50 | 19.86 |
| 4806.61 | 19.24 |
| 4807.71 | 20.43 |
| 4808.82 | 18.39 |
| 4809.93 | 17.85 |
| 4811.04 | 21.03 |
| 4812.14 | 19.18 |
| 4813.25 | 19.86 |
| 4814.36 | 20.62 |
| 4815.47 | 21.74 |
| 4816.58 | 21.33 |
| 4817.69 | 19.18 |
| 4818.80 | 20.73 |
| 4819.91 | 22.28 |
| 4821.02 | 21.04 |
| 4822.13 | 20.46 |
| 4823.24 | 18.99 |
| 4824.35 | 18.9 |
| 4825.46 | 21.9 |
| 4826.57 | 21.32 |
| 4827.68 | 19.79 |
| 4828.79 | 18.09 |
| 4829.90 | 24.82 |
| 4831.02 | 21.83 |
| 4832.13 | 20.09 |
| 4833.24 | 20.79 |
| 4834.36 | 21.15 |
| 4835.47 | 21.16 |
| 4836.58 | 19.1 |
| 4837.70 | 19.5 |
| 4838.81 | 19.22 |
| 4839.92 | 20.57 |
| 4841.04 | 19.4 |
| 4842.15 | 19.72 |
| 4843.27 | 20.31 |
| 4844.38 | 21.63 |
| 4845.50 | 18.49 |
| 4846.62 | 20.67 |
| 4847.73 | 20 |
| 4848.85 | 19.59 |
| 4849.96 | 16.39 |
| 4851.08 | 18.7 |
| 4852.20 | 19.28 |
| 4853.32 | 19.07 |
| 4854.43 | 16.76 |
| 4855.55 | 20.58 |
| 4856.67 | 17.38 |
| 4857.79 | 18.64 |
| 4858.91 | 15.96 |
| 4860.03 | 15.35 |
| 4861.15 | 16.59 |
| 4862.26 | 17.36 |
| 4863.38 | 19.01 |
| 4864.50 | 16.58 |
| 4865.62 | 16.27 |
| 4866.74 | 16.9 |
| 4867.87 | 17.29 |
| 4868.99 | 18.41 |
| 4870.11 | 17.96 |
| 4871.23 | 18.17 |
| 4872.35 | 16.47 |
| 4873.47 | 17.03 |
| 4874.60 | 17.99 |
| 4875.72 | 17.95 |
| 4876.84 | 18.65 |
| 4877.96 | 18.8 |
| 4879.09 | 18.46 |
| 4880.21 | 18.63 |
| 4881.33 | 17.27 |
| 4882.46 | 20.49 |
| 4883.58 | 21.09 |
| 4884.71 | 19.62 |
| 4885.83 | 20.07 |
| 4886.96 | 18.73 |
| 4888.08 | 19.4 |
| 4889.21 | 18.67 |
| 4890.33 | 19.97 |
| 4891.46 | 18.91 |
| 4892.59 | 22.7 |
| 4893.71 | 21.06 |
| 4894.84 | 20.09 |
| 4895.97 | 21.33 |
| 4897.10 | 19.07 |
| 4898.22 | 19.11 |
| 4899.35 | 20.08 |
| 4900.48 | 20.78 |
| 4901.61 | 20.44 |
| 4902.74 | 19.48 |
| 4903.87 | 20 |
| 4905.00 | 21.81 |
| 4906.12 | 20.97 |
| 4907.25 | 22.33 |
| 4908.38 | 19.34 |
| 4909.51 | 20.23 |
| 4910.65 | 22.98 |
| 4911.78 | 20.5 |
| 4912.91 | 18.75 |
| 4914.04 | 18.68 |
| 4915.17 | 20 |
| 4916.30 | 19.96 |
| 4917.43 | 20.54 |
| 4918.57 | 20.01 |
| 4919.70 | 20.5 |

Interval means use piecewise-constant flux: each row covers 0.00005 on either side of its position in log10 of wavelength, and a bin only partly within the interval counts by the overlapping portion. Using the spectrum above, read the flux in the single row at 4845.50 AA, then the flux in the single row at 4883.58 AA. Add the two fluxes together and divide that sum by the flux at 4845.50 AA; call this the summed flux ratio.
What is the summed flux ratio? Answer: 2.14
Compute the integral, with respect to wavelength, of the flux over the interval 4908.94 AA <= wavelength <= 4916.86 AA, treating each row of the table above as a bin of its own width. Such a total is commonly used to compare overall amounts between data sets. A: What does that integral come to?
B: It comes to 160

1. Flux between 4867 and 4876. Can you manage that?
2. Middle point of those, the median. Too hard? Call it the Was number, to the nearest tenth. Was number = 18.0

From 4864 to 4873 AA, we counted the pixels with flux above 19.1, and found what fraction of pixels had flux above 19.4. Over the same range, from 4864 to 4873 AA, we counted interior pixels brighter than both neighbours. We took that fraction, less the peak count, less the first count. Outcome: -2.0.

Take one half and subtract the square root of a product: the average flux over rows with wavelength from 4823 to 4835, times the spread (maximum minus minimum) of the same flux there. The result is -11.3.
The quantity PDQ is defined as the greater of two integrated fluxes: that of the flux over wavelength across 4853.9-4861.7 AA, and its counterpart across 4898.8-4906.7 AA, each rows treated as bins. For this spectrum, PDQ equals 162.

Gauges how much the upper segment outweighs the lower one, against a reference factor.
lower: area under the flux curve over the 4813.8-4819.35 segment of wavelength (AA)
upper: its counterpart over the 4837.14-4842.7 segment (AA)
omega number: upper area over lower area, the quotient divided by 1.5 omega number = 0.64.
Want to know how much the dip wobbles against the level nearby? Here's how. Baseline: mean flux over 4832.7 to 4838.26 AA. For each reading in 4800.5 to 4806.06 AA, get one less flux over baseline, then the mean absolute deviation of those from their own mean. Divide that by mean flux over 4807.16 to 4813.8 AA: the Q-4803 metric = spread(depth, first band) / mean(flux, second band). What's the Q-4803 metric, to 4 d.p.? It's 0.0037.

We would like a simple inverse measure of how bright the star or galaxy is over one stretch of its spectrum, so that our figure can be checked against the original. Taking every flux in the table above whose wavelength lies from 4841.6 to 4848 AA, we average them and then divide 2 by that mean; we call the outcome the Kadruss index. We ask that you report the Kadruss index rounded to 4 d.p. 0.0993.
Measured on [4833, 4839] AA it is 0.0992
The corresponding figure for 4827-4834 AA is 0.0957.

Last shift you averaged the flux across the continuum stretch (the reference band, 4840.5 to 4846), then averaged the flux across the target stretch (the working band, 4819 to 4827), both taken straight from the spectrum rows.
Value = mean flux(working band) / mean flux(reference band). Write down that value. 1.04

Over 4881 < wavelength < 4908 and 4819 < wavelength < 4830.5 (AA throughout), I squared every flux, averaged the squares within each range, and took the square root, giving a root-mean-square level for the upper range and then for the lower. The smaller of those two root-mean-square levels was 20.2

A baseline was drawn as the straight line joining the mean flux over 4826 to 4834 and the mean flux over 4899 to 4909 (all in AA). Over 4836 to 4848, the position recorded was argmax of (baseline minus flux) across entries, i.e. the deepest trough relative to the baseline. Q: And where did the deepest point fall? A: 4845.50 AA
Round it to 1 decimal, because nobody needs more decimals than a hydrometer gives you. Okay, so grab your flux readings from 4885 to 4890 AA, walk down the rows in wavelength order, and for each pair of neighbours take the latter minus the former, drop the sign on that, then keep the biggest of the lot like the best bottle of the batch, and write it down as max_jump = 1.3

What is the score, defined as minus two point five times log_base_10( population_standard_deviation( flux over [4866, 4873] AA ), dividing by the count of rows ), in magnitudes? 0.4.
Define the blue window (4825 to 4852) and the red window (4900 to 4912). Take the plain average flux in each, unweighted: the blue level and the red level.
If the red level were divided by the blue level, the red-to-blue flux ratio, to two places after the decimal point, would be 1.03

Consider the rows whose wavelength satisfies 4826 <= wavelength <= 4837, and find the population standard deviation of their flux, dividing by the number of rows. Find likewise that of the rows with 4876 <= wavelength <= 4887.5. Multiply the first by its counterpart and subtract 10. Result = -8.2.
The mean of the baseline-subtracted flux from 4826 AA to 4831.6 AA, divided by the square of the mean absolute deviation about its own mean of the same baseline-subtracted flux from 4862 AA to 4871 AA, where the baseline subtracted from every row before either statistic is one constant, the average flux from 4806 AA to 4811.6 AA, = 3.2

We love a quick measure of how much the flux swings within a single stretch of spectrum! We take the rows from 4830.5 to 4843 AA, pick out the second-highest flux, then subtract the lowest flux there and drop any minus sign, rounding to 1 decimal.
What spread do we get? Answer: 2.1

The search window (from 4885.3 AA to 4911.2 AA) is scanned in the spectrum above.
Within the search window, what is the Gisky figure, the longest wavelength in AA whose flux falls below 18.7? 4889.21 AA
